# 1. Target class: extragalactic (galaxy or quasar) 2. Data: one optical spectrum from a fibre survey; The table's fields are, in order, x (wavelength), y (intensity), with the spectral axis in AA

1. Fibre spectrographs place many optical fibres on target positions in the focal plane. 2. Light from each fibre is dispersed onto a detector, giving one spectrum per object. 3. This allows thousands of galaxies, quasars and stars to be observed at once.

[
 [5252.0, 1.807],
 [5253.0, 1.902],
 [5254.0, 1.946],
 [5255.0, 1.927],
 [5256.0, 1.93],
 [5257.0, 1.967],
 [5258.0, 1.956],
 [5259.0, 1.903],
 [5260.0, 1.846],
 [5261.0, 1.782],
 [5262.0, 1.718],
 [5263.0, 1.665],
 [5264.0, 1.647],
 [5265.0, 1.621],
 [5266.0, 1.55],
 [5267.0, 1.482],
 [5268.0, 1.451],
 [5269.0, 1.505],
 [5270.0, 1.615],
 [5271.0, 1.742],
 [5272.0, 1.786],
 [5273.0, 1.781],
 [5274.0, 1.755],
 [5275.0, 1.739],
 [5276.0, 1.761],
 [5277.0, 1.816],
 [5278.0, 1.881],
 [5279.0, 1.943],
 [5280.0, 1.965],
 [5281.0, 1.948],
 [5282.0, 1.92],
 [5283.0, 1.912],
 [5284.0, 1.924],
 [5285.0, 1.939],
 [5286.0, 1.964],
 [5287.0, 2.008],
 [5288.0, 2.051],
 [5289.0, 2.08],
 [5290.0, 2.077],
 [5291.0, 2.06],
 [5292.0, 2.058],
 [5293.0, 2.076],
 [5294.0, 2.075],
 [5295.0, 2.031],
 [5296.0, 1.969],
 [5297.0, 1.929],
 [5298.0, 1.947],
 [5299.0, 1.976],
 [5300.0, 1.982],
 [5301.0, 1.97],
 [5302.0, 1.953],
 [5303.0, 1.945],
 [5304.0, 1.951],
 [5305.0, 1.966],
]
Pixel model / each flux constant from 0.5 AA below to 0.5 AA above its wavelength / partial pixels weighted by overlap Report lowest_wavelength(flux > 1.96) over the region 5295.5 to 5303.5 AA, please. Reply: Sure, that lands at 5296.0 AA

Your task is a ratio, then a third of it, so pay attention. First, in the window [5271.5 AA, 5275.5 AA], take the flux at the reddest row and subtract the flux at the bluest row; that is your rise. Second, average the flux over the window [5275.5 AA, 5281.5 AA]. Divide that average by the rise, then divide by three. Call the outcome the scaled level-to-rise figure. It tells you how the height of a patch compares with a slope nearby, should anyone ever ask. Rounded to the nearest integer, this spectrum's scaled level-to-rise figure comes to -13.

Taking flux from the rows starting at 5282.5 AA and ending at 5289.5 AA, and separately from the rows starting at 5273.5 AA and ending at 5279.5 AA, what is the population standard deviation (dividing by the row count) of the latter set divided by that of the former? 1.2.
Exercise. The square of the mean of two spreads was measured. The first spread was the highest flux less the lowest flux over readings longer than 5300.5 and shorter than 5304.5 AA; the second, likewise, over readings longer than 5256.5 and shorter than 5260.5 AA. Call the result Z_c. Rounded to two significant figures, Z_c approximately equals 0.0053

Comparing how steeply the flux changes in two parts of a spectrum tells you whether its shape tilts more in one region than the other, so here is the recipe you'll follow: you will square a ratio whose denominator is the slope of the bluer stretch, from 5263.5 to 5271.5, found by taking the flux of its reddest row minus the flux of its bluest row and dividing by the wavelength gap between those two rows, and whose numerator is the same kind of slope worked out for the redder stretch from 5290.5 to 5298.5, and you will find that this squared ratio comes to 1.4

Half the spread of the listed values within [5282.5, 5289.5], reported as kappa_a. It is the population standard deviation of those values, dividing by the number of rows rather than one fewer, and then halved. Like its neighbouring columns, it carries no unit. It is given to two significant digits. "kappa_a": 0.030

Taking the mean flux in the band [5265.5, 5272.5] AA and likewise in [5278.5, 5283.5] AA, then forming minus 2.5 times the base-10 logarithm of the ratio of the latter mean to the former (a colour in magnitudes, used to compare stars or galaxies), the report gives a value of -0.21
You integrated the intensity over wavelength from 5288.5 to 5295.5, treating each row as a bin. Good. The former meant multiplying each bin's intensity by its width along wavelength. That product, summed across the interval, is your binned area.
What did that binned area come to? 14.5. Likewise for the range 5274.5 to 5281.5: 13.1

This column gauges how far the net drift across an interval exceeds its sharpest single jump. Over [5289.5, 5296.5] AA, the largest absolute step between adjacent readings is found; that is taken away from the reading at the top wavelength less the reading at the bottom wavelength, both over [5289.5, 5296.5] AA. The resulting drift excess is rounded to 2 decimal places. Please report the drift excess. -0.17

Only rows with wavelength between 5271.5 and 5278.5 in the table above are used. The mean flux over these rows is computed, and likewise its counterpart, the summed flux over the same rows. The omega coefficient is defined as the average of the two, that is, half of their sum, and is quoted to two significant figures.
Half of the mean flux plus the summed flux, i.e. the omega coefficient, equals 7.2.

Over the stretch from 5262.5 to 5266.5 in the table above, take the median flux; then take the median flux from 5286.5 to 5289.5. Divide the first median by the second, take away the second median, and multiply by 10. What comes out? -12.5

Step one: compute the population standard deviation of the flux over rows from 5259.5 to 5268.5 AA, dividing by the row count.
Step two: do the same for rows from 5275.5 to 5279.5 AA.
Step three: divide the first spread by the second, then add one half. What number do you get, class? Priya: 2.3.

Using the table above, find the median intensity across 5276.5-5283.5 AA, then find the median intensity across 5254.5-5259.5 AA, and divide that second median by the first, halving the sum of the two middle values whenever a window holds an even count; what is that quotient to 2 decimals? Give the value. 1.01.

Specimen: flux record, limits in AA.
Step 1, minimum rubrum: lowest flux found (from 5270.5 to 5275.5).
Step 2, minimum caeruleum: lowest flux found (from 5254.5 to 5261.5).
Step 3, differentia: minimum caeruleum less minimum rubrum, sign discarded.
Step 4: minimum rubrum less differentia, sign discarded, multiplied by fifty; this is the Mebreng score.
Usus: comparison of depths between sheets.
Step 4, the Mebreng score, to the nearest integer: 85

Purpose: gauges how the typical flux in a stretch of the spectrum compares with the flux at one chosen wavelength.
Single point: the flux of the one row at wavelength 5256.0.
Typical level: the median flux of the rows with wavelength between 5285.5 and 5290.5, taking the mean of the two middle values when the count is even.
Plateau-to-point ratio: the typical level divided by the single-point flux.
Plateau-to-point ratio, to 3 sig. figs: 1.06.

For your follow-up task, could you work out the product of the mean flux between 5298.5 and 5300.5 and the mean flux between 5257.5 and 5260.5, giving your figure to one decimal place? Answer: 3.8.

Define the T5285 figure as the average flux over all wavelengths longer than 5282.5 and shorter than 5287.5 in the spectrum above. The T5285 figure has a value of 1.95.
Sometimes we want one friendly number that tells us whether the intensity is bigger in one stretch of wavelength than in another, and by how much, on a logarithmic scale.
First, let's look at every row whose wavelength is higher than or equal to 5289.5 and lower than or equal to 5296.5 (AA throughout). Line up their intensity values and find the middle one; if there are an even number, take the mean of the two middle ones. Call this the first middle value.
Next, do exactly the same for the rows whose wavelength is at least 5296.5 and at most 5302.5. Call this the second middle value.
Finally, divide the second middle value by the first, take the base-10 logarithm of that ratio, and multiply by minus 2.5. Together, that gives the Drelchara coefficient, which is 0.05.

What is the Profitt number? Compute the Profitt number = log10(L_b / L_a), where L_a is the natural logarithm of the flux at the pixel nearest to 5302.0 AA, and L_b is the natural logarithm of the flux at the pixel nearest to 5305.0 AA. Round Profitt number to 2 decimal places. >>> 0.00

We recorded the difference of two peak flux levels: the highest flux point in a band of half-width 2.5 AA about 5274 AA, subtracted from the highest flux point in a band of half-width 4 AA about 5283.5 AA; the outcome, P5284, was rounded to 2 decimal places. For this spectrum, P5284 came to 0.22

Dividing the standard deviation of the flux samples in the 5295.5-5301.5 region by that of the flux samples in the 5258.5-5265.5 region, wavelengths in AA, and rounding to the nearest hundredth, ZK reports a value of 0.19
